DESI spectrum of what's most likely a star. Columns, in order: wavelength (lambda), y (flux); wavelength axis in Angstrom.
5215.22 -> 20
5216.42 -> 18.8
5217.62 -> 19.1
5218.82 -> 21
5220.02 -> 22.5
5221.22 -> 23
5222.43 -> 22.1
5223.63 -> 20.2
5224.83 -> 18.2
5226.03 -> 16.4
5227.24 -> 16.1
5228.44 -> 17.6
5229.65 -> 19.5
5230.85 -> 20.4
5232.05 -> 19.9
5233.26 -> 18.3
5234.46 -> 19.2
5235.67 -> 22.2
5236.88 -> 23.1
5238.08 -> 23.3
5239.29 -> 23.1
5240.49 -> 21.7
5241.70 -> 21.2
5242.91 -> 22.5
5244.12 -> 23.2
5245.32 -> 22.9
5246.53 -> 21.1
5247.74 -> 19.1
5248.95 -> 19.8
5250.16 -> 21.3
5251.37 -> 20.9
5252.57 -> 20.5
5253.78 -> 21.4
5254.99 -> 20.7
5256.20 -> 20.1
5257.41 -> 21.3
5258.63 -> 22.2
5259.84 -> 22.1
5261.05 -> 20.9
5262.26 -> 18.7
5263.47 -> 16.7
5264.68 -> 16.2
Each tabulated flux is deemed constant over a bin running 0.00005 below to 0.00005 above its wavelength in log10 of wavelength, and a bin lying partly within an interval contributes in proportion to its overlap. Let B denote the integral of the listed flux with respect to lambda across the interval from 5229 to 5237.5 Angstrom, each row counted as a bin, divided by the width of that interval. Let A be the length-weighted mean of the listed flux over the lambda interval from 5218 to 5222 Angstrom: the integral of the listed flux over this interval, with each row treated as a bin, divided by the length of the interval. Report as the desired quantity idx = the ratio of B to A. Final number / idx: 0.93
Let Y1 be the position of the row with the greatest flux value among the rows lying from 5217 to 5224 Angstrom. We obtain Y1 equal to 5221.22 Angstrom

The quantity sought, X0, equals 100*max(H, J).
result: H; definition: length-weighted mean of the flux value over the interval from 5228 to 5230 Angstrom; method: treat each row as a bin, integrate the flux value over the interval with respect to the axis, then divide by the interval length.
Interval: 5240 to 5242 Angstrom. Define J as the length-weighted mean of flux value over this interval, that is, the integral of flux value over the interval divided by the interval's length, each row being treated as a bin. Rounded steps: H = 18.5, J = 21.4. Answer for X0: 2144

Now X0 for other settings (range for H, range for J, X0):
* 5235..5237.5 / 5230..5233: 2254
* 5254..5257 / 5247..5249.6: 2059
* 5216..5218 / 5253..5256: 2089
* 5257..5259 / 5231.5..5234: 2164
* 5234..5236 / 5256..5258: 2082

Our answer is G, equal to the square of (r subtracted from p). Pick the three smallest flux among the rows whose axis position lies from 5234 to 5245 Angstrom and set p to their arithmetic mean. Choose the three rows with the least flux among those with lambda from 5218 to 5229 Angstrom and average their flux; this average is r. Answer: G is 16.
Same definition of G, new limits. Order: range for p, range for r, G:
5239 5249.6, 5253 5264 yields 2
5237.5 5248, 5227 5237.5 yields 10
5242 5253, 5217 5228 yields 8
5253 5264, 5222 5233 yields 3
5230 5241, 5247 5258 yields 0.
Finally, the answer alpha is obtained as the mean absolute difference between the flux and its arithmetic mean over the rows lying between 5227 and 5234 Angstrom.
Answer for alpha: 1.3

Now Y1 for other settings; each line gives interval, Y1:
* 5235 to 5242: 5238.08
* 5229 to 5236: 5235.67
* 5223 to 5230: 5223.63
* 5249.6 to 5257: 5253.78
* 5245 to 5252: 5245.32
